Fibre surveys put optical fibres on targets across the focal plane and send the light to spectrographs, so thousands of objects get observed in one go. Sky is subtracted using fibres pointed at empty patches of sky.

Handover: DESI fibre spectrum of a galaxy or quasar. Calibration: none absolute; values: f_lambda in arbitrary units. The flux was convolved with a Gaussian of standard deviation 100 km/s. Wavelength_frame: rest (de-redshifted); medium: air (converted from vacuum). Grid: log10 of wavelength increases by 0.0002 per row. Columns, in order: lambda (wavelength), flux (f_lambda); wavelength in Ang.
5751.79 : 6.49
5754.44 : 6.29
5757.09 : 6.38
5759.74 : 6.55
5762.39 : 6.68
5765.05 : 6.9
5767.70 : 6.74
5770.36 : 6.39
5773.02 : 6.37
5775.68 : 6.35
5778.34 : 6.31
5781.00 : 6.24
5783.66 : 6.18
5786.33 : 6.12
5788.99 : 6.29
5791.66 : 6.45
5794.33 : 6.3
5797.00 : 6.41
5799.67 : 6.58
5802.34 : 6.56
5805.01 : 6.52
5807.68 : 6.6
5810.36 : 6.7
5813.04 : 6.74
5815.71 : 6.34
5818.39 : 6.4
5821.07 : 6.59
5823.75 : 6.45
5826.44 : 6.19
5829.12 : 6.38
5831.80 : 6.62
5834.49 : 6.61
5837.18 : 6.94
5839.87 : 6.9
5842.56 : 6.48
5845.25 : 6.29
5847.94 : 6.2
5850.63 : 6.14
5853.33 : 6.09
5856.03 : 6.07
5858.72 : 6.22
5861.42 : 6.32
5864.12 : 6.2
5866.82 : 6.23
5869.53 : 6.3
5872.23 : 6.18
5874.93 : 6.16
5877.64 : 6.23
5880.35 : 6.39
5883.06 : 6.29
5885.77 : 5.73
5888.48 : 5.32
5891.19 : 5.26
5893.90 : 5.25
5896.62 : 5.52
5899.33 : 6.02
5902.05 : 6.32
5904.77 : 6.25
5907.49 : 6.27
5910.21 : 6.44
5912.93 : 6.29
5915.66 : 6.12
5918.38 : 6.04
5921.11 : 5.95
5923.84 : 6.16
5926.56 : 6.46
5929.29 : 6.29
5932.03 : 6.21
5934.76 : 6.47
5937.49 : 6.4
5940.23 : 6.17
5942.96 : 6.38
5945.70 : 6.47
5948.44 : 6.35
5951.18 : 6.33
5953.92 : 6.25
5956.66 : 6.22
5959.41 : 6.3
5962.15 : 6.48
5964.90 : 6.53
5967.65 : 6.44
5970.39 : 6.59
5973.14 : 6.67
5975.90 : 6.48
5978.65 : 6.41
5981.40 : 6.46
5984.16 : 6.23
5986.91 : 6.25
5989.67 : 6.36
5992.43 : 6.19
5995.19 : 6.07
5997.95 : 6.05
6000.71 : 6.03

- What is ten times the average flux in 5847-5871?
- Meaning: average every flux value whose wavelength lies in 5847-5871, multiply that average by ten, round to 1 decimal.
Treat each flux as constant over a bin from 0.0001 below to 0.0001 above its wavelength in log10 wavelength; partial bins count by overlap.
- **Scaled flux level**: 62.0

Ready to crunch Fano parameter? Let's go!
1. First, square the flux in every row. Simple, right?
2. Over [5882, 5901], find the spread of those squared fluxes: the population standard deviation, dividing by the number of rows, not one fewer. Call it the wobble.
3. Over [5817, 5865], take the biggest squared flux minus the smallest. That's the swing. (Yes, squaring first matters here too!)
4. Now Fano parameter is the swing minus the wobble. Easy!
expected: 7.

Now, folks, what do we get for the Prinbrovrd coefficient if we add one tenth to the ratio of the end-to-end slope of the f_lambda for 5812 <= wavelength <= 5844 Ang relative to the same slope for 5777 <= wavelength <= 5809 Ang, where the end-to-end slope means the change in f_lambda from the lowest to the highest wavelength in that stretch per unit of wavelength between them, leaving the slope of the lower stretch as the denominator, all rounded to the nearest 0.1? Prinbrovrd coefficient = -0.8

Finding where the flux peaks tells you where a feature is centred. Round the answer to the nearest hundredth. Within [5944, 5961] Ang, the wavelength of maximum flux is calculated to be 5945.70 Ang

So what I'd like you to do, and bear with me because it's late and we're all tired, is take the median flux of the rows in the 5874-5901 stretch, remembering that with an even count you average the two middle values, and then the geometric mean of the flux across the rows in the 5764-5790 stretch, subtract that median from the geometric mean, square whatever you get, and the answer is 0.26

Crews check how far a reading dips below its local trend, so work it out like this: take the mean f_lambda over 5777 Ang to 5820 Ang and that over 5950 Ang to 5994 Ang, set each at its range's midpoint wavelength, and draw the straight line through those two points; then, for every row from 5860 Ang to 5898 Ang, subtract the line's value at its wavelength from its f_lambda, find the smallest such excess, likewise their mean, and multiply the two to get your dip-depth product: 0.52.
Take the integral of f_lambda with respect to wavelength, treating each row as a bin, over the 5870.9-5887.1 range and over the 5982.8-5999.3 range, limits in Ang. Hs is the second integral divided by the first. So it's 1.02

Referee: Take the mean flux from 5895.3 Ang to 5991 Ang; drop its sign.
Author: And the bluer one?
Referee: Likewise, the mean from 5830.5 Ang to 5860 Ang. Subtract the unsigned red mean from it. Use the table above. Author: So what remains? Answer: 0.11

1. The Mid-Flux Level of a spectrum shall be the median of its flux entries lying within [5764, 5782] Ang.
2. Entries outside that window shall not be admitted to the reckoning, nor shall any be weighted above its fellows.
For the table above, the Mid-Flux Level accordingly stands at 6.37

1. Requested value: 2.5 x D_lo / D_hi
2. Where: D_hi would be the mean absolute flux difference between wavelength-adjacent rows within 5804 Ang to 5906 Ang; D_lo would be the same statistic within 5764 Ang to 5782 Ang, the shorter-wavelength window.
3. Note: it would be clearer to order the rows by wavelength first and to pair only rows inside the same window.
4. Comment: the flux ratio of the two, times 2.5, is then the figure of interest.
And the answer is 1.7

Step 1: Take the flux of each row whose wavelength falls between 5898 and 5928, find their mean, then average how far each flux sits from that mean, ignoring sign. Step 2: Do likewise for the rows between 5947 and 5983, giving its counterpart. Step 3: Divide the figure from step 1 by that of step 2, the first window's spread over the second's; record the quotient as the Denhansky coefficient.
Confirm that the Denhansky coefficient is 1.3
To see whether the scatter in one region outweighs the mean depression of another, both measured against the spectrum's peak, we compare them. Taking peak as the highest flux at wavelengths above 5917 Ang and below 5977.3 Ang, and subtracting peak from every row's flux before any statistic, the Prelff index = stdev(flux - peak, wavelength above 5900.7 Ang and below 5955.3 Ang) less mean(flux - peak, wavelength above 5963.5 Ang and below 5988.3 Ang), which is 0.4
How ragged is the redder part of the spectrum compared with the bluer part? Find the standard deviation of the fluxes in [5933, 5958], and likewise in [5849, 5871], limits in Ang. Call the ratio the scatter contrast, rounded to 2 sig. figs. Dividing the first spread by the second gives 1.2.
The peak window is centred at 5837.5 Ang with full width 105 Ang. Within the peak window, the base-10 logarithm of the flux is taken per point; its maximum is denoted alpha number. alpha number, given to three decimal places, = 0.841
